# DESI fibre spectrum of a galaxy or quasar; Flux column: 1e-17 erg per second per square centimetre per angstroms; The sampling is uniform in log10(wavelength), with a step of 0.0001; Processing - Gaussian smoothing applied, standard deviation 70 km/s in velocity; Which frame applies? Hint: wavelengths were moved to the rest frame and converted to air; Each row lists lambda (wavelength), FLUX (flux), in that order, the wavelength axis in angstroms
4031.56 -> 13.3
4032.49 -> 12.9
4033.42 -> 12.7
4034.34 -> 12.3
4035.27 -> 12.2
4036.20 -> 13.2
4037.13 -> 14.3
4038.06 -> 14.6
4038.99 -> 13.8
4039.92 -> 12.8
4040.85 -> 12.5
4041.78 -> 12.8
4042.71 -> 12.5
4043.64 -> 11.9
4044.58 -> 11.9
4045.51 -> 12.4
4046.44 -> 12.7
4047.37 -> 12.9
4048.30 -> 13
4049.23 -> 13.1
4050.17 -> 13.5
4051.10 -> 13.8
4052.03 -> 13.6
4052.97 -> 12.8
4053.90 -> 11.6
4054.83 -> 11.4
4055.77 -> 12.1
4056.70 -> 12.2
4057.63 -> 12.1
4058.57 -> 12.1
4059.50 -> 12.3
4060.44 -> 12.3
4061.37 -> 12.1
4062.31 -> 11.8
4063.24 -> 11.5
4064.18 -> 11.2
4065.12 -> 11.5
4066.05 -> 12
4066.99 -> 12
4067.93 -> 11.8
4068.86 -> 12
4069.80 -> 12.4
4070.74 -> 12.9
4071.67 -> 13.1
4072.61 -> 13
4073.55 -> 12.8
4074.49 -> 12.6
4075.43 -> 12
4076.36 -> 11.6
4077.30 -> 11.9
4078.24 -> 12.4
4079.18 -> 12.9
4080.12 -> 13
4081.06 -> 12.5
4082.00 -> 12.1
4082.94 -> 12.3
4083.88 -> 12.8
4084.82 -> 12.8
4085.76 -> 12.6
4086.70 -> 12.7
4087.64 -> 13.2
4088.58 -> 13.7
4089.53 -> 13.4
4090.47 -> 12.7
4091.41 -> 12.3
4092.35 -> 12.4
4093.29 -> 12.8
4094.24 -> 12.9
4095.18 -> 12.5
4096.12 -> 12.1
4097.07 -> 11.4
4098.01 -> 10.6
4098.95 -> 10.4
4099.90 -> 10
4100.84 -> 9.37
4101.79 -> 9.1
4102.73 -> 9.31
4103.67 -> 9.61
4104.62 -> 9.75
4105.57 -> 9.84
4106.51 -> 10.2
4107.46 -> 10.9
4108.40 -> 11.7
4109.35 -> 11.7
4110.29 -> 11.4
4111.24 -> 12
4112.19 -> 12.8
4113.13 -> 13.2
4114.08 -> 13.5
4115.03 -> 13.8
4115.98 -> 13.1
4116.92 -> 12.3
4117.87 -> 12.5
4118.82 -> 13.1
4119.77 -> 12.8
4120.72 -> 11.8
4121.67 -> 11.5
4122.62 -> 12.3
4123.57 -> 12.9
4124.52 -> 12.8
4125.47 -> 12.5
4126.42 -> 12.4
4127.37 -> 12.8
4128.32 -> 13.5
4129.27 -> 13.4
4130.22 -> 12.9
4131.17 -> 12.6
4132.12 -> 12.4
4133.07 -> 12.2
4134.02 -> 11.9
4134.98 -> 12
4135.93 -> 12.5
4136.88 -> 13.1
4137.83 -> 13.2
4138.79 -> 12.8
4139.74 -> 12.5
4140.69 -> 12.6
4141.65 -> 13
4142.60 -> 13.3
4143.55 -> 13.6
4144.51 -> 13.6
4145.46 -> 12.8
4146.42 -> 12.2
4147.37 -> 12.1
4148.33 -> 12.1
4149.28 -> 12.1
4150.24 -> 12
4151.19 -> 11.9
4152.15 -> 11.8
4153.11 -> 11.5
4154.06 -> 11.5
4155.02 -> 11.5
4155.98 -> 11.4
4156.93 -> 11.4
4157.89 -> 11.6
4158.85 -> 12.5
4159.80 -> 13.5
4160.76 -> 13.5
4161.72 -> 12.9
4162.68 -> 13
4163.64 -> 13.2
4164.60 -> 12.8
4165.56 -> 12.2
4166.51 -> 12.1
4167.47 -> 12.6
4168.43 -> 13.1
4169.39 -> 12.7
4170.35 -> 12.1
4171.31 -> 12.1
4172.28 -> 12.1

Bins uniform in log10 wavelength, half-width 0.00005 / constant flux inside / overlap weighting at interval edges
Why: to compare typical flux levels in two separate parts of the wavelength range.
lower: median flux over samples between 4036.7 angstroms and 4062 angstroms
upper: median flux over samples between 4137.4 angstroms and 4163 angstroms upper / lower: 1.00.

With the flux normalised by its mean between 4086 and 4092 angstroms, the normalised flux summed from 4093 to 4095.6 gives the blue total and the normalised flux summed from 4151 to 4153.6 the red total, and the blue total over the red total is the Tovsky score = 1.09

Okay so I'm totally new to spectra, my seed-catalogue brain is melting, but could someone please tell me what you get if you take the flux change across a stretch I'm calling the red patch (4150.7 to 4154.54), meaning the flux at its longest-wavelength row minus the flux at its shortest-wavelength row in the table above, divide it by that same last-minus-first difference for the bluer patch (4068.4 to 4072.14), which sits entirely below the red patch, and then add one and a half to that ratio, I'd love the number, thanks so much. 1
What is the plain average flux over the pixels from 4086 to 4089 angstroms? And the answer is 13.2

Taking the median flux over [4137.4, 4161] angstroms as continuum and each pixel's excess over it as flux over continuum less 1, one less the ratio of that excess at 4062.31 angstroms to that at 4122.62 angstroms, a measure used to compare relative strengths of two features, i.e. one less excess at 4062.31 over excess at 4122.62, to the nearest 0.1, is 5.0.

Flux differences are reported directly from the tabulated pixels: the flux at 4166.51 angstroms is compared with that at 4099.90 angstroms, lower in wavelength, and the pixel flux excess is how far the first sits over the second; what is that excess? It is 2.1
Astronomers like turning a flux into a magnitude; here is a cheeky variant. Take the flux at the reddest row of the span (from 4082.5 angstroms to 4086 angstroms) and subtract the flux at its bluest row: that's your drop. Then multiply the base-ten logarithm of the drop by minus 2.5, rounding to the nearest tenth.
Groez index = 1.3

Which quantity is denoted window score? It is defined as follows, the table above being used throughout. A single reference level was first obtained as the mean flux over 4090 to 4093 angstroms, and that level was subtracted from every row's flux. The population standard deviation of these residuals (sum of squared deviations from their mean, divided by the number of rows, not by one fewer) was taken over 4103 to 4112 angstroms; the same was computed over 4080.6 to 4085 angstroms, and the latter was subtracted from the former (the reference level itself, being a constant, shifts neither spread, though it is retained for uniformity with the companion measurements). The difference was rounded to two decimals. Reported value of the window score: 0.62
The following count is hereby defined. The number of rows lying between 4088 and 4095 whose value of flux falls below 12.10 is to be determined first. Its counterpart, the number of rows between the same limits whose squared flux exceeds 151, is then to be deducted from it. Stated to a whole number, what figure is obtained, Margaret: -7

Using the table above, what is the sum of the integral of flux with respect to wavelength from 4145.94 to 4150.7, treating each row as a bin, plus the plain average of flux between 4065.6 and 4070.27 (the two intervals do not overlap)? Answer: 70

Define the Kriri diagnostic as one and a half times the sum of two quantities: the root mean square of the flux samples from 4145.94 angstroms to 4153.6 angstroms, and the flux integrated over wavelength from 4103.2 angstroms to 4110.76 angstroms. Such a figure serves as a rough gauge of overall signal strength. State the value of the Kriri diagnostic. 139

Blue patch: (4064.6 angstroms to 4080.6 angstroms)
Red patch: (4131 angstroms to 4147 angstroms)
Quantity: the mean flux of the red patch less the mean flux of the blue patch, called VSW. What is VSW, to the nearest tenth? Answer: 0.4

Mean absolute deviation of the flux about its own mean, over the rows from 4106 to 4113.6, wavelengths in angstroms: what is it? 0.70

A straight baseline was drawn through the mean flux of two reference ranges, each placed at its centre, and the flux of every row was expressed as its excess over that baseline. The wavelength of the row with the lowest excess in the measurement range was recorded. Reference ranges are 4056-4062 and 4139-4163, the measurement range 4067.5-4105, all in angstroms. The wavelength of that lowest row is 4101.79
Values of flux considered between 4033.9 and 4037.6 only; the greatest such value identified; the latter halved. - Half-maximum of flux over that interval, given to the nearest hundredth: 7.15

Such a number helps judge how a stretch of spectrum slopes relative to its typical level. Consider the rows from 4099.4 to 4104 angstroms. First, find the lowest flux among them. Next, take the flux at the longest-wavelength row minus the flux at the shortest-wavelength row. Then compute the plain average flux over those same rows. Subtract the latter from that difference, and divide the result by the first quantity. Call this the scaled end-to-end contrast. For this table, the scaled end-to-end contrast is -1.08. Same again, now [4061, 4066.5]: -1.05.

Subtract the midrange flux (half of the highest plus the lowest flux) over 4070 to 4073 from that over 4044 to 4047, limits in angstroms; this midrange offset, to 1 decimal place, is -0.7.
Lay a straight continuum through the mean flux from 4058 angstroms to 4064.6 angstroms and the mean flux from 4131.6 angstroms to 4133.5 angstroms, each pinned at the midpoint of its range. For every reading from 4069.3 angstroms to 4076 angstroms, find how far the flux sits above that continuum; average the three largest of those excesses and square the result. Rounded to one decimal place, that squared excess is 1.1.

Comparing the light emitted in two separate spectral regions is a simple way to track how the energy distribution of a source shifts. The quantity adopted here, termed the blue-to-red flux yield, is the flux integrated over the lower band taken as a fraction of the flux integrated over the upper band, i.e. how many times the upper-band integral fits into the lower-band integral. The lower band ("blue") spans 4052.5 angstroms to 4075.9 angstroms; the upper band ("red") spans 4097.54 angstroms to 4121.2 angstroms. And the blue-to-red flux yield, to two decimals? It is 1.05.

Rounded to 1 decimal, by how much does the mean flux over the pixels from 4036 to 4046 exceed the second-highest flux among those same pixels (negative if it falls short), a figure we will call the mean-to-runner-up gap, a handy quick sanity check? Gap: -1.3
